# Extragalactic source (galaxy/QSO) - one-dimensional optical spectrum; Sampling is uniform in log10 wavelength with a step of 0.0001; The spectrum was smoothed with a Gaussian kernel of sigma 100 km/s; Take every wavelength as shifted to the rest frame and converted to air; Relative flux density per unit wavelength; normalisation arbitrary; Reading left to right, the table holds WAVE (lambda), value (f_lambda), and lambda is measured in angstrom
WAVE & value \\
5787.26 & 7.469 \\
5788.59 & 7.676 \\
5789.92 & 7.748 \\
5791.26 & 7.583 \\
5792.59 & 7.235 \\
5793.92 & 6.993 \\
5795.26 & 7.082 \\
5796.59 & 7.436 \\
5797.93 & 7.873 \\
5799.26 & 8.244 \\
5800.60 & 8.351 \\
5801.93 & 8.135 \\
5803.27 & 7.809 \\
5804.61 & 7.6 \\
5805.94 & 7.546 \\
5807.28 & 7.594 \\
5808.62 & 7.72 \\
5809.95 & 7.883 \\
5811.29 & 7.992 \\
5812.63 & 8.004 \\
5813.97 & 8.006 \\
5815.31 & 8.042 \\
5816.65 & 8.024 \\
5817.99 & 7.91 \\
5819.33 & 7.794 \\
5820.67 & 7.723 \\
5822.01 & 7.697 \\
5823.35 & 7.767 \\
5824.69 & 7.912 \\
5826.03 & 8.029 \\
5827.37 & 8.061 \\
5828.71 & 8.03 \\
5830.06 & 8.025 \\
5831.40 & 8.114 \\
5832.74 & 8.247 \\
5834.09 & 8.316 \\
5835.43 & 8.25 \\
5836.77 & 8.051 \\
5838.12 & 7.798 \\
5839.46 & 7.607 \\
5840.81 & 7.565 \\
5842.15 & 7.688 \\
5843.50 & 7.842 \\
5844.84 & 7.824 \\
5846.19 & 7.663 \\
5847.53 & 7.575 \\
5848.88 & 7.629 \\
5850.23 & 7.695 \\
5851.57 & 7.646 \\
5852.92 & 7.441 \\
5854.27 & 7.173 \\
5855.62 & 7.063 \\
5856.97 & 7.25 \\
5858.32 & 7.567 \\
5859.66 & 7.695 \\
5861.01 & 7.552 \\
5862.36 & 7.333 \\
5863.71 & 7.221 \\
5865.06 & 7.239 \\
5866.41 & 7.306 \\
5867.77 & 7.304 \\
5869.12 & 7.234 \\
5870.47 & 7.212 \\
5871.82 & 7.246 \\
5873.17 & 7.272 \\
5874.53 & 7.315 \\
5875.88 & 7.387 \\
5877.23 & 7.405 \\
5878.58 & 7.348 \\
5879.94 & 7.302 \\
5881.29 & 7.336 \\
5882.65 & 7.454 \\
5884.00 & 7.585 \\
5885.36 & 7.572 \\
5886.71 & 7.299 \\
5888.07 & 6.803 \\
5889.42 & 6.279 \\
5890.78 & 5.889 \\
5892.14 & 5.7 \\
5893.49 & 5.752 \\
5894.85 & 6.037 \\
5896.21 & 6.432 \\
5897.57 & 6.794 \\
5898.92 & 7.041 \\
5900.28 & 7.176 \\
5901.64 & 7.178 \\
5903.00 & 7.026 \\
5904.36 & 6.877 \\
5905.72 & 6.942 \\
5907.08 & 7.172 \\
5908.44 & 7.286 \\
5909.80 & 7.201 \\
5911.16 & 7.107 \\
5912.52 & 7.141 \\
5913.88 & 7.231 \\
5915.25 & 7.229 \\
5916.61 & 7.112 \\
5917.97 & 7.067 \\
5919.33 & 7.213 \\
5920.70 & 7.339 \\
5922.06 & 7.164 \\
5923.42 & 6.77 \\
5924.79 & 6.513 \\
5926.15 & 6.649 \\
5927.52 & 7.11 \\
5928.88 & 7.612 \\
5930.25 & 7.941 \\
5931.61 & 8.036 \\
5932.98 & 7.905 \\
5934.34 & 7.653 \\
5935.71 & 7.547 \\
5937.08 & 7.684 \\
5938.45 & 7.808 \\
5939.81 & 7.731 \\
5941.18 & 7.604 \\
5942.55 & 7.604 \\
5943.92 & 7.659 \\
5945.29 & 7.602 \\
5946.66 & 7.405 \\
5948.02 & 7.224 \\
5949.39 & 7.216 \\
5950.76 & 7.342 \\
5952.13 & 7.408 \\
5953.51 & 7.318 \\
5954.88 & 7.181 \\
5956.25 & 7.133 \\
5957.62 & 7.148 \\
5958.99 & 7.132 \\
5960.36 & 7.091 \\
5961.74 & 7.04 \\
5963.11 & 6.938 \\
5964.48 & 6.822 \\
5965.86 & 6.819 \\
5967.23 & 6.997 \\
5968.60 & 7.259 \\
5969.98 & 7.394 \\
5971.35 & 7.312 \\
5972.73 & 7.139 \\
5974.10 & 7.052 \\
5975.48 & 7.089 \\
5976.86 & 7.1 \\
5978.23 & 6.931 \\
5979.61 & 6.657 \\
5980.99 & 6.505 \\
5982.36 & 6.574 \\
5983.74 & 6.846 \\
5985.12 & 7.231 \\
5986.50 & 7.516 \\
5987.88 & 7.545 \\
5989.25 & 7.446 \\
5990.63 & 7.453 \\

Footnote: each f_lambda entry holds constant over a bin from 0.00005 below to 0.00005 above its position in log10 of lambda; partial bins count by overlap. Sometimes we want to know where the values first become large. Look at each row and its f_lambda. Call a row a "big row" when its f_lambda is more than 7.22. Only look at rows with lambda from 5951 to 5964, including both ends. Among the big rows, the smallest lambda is 5952.13 angstrom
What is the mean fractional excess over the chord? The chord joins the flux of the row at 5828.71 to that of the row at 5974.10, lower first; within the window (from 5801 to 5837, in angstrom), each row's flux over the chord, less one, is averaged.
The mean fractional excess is -0.019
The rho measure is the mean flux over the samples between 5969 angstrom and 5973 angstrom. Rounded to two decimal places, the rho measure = 7.28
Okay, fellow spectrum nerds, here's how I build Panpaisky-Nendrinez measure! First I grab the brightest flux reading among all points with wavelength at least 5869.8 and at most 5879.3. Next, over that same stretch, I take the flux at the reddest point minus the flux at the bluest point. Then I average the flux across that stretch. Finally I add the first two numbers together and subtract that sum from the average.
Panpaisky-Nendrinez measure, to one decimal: -0.2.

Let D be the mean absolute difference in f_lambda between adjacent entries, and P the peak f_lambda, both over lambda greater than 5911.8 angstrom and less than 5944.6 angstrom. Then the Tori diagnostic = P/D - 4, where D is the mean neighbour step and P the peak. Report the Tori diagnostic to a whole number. 44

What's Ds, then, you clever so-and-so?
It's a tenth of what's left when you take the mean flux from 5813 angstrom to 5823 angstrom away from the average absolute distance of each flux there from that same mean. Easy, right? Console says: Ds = -0.776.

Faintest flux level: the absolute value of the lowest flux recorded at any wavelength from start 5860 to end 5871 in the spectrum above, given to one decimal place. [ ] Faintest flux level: 7.2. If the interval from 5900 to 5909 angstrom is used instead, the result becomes 6.9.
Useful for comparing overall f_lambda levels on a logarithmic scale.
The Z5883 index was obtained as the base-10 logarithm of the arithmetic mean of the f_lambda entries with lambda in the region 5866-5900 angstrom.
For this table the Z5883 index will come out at 0.84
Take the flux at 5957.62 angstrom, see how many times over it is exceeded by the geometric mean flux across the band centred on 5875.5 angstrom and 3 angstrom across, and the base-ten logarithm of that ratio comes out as 0.012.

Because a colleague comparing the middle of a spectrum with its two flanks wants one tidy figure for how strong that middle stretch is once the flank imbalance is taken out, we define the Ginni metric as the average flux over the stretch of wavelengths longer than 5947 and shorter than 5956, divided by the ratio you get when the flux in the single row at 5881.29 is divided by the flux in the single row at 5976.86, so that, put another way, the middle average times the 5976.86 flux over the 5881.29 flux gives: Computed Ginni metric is 7.05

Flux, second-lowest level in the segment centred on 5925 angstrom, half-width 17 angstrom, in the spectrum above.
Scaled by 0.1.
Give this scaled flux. 0.66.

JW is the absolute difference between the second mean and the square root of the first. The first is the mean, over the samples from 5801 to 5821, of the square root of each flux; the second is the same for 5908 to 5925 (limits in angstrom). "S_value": 0.99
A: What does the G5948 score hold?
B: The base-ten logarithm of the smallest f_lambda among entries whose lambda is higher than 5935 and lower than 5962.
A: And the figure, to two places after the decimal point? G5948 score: 0.85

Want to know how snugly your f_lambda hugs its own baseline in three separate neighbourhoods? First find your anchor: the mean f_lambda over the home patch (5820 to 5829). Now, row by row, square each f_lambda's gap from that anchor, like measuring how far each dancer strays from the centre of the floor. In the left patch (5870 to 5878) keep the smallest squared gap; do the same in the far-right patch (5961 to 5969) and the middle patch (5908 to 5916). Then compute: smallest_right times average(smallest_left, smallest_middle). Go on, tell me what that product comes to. 0.12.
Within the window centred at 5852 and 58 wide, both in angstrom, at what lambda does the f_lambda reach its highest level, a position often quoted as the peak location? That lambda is 5834.09 angstrom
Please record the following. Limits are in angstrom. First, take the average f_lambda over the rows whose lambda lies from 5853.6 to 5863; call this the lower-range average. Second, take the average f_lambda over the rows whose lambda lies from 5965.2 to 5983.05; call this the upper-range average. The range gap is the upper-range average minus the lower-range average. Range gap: -0.39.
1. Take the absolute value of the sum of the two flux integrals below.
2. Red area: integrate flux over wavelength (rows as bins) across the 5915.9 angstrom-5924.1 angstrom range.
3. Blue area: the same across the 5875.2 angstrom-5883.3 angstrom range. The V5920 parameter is 118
